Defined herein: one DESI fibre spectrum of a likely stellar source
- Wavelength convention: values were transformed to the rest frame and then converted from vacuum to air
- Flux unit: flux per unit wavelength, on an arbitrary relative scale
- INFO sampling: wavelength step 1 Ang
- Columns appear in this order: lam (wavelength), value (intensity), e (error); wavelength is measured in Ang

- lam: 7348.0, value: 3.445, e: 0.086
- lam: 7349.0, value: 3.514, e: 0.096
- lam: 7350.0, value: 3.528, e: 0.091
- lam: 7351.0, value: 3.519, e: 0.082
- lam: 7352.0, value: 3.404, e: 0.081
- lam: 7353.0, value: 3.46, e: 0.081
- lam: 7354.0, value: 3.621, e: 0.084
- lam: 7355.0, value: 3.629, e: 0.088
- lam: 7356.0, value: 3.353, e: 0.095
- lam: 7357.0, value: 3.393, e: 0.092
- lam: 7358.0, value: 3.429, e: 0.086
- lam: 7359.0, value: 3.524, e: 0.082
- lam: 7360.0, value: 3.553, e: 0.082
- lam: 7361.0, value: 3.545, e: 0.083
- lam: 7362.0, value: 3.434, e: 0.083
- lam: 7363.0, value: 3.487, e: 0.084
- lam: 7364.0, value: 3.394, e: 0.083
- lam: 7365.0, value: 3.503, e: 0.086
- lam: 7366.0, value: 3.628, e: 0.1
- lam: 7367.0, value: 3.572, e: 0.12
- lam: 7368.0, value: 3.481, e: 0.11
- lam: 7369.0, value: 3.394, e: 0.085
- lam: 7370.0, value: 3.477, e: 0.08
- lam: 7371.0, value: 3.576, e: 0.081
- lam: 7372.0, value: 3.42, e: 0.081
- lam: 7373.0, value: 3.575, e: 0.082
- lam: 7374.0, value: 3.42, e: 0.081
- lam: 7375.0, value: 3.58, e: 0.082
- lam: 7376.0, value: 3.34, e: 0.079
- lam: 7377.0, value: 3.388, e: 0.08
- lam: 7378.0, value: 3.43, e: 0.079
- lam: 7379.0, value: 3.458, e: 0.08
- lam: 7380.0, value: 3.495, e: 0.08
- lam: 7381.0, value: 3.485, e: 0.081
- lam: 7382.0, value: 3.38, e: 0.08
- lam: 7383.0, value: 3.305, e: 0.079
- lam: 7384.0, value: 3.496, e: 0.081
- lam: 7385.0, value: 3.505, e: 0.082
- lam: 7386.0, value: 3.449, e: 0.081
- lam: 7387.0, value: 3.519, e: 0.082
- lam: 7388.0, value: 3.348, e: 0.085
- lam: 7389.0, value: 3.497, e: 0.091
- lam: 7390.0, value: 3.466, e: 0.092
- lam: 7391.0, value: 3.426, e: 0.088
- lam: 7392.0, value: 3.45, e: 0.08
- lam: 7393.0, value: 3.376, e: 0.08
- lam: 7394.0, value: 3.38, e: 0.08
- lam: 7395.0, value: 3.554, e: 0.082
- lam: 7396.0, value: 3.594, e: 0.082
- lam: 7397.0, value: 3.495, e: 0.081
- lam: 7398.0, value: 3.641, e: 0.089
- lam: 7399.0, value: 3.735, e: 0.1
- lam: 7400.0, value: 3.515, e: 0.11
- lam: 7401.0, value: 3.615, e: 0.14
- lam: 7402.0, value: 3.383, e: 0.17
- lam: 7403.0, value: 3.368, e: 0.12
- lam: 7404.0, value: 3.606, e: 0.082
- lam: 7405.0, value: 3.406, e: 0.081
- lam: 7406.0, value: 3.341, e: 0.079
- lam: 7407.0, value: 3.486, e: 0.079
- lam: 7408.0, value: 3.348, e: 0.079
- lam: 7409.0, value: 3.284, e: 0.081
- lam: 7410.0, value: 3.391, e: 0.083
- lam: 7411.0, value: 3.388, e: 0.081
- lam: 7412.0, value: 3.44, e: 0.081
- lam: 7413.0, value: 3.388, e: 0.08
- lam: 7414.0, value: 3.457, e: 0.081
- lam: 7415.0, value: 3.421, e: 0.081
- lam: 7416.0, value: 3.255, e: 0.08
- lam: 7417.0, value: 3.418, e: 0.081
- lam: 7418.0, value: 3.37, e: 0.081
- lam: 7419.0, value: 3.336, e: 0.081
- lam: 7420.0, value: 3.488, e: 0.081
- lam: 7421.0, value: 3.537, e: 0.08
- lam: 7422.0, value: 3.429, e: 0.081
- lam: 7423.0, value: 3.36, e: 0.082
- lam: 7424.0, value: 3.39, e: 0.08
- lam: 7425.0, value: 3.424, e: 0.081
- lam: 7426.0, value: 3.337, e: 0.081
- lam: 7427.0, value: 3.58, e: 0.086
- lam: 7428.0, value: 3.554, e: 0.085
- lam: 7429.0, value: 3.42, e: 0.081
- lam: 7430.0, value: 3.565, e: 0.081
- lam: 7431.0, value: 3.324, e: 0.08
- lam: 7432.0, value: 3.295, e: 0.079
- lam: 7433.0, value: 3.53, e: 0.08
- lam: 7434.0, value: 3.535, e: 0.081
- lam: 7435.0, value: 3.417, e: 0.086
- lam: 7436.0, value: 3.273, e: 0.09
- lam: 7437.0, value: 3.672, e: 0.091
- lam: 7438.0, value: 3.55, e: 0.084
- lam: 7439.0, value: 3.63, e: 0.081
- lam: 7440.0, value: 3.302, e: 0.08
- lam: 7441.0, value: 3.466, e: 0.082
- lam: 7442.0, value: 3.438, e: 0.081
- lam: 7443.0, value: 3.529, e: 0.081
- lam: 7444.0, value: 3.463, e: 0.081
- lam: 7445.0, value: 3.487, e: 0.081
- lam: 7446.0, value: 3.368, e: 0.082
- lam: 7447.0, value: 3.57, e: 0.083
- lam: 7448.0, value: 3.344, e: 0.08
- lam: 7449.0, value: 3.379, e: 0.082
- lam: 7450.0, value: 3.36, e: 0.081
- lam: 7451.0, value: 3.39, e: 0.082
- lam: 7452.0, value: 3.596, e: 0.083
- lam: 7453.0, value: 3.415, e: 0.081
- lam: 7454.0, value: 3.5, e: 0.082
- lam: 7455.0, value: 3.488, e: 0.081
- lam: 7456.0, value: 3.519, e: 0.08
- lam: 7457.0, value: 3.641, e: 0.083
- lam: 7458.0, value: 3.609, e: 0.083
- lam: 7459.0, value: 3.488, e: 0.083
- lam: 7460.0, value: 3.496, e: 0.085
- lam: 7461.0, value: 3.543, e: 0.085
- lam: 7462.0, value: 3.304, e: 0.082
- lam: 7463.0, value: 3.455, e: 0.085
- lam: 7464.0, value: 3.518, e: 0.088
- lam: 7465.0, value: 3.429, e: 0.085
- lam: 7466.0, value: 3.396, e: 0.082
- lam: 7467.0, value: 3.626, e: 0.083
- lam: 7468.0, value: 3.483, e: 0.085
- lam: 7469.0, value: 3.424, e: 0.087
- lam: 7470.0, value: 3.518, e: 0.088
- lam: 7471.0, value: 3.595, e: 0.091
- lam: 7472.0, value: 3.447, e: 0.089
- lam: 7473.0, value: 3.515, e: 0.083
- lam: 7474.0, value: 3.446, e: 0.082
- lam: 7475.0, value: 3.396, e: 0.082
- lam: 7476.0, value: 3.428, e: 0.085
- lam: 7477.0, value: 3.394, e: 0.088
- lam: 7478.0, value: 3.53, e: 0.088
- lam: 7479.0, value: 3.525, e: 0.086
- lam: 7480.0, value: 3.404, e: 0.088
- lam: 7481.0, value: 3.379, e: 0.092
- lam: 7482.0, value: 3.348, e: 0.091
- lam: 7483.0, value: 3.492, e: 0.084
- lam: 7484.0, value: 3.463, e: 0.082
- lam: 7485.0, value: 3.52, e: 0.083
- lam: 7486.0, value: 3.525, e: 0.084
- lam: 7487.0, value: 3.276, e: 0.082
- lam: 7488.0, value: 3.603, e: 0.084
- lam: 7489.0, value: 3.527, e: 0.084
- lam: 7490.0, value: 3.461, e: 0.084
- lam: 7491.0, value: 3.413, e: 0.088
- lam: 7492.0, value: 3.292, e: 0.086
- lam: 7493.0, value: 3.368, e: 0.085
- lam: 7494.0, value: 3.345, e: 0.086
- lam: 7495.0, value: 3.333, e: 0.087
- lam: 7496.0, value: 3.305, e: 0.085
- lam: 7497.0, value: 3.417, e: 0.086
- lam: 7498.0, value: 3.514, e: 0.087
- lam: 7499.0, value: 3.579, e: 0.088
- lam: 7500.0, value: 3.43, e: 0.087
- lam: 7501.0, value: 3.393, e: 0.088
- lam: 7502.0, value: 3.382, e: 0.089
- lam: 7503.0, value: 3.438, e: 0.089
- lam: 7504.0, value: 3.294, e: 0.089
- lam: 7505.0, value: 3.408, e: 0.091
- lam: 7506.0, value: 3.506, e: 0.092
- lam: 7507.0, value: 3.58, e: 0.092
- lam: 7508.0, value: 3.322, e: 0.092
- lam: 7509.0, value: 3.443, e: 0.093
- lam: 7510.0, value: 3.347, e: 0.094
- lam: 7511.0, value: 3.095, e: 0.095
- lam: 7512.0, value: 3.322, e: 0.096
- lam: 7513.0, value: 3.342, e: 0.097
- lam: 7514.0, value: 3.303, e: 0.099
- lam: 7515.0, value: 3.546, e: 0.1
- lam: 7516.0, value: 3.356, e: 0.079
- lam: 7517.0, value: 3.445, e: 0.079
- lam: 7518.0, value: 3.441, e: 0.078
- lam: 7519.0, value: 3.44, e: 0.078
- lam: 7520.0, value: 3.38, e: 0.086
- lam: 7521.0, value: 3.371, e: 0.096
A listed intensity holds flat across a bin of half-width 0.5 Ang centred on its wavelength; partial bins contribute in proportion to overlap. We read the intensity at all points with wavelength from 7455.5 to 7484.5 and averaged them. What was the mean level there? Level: 3.48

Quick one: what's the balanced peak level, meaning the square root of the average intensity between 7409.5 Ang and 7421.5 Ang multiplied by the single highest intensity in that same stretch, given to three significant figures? 3.47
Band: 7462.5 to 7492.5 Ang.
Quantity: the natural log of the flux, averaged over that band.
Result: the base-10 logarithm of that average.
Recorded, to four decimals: 0.0939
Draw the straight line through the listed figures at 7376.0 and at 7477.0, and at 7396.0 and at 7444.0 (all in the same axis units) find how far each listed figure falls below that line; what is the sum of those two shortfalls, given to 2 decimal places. -0.33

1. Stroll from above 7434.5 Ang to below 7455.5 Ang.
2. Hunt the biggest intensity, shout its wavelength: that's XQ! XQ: 7437.0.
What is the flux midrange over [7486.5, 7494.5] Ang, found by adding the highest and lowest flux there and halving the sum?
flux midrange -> 3.44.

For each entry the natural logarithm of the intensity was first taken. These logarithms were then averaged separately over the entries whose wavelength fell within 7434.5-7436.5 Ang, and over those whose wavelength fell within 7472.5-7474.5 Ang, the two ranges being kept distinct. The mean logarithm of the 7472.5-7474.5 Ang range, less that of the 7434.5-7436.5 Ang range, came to 0.040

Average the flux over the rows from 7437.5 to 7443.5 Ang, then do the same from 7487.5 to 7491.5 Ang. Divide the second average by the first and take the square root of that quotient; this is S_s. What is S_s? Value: 1.00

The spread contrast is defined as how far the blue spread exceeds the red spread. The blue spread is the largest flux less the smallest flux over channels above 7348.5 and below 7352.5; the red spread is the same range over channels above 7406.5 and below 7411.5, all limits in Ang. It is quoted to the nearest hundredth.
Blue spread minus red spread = -0.08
